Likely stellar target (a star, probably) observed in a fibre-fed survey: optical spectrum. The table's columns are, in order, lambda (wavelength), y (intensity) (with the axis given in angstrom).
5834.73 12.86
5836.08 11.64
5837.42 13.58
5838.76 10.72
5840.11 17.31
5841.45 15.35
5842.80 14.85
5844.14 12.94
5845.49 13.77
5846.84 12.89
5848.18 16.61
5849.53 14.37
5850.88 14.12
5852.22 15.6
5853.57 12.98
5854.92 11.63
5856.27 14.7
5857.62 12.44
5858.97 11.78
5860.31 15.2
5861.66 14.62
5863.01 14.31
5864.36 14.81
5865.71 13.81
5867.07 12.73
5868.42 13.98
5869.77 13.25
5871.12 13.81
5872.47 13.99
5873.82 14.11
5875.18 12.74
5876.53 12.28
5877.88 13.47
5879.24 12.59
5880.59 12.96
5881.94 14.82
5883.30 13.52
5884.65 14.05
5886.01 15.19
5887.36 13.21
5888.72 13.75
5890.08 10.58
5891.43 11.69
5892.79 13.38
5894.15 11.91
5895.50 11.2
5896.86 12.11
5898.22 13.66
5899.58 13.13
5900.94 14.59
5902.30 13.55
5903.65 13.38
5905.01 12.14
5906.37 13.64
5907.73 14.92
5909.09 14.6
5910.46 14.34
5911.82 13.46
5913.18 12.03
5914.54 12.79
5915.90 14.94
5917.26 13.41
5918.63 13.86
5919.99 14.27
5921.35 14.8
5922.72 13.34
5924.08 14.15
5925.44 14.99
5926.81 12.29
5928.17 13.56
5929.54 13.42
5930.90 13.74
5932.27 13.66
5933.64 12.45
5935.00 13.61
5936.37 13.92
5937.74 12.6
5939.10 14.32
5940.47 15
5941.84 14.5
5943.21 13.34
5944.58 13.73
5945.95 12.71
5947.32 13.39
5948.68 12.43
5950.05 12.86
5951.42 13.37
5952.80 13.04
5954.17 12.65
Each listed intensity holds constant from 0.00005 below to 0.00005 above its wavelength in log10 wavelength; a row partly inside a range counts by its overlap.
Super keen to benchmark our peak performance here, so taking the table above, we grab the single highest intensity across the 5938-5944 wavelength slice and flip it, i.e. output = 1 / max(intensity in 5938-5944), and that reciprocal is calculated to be 0.067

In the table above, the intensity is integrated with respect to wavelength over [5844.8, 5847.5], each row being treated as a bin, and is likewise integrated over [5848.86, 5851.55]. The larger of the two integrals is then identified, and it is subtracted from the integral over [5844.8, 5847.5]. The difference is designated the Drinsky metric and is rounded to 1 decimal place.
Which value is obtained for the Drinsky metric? -2.5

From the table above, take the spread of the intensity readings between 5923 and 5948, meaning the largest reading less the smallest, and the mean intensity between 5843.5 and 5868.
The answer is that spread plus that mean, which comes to 16.6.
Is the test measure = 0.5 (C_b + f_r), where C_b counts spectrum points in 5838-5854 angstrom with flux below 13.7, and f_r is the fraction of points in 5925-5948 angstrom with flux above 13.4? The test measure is 2.3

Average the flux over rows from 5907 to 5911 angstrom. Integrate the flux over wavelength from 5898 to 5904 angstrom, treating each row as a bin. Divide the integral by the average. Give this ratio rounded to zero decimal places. 6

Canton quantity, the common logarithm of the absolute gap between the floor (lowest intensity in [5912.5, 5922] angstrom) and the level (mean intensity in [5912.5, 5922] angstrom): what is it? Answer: 0.23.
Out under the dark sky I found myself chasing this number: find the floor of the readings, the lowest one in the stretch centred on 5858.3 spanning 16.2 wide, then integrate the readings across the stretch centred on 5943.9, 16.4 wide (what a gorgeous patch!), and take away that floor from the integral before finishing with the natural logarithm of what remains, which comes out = 5.35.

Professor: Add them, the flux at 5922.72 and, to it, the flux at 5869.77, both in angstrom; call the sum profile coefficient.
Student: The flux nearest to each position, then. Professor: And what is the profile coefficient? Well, 26.6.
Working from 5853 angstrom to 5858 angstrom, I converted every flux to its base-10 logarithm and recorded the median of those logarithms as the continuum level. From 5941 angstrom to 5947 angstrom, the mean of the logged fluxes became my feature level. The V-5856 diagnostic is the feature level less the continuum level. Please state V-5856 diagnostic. 0.028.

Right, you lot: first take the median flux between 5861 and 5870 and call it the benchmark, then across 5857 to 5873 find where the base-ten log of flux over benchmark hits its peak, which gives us 5860.31 angstrom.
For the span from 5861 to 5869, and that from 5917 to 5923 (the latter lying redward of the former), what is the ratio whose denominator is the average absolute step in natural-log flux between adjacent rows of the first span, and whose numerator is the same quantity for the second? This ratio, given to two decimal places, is 0.84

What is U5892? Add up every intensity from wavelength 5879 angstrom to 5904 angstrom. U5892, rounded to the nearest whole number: 249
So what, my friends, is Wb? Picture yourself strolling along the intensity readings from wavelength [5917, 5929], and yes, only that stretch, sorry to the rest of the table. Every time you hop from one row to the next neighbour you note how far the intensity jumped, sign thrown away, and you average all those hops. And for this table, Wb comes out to 1.06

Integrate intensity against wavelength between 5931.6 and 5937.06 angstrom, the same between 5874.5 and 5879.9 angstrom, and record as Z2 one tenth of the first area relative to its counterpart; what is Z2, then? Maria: 0.106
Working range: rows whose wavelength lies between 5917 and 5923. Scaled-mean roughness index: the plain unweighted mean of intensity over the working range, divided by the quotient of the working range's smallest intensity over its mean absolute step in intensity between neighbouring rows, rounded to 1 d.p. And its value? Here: 0.7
